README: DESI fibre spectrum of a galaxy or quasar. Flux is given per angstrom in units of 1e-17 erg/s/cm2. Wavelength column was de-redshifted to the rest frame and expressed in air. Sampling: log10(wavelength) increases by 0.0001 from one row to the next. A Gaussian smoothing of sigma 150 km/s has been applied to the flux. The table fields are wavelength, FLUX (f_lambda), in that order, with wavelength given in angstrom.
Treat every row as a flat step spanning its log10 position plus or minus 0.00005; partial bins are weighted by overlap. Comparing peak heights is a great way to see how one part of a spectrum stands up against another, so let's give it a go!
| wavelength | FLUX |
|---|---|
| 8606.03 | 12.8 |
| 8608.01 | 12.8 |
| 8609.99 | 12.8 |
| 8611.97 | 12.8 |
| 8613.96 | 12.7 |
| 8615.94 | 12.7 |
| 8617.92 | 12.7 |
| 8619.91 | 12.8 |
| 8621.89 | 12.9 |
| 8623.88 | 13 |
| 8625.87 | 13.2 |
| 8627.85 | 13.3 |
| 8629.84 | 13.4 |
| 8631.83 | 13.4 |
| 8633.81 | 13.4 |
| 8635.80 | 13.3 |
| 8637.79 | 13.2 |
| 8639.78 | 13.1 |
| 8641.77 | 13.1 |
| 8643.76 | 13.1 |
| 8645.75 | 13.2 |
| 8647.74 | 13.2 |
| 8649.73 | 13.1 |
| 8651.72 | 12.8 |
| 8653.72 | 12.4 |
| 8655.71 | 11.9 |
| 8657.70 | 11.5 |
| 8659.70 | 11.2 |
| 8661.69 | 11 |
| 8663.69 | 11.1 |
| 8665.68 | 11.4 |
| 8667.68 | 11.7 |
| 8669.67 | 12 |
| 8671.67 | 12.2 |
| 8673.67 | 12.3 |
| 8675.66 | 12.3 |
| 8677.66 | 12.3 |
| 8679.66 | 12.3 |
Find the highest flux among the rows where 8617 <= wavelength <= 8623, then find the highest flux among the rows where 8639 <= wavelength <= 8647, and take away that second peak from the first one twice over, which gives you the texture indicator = -13.5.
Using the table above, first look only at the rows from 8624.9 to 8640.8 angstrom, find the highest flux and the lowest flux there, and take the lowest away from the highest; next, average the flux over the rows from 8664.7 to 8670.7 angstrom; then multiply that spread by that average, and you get 3.5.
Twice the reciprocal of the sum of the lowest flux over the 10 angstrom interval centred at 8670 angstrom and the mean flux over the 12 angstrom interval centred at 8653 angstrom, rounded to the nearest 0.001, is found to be 0.084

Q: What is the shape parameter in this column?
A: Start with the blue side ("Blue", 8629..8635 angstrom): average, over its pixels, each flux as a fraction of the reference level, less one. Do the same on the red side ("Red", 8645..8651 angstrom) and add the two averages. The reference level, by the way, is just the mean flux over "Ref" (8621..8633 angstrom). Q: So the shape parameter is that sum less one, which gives -0.99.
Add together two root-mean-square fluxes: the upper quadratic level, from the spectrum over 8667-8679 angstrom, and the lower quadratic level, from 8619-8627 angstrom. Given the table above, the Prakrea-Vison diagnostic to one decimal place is 25.1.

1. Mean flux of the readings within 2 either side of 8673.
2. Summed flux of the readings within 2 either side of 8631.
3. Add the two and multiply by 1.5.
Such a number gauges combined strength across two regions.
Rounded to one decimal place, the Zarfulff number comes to 58.6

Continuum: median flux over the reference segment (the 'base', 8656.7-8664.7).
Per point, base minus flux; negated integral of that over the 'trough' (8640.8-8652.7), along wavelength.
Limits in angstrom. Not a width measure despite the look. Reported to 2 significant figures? 23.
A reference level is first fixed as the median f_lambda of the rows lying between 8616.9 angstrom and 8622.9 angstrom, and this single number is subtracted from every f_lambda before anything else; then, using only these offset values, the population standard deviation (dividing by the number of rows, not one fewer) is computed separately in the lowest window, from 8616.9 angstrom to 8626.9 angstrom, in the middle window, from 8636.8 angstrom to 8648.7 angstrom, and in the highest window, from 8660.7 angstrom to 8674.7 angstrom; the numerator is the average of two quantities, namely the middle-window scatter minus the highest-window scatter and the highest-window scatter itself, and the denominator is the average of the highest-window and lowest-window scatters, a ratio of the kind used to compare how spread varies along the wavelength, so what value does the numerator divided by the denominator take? 0.1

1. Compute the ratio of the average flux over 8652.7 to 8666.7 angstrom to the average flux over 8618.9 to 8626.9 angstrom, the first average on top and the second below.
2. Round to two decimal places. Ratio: 0.89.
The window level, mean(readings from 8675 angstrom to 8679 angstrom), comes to 12.3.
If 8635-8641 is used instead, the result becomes 13.2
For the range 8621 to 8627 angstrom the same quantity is 13.0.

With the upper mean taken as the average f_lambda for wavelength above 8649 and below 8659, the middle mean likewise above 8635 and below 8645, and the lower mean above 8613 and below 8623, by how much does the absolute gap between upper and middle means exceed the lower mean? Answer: -11.9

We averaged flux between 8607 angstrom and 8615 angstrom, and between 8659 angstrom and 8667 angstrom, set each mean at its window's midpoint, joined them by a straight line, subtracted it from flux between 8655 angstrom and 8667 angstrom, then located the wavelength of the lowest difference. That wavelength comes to 8661.69 angstrom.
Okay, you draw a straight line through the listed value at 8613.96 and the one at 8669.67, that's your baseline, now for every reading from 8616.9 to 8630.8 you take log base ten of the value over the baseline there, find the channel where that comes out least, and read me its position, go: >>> 8617.92 angstrom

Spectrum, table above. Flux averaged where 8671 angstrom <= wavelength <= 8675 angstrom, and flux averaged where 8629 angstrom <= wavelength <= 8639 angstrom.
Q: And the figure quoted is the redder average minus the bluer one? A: -1.1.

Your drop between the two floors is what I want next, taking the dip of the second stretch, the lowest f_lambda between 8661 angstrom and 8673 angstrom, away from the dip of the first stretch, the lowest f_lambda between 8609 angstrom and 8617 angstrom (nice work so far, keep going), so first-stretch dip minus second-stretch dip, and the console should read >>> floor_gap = 1.7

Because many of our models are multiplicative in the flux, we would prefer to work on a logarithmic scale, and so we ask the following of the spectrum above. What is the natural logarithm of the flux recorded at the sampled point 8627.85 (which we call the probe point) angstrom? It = 2.59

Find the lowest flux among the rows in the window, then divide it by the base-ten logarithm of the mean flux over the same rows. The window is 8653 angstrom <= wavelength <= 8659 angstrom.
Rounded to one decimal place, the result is 10.7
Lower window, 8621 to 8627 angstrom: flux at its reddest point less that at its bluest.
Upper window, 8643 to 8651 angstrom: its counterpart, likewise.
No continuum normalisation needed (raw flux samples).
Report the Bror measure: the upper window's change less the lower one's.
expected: -0.30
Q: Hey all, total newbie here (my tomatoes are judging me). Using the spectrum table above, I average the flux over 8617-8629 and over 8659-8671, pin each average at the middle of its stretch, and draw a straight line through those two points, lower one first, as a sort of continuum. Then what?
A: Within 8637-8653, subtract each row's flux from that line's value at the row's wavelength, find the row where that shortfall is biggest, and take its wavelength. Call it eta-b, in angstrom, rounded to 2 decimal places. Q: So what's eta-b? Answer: 8639.78 angstrom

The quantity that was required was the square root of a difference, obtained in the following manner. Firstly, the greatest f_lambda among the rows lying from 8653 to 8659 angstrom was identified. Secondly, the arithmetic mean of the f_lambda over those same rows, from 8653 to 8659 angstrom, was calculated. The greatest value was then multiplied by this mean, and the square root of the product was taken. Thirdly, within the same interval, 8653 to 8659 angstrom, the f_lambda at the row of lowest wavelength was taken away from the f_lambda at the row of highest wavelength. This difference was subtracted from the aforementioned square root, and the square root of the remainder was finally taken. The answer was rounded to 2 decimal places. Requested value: 3.61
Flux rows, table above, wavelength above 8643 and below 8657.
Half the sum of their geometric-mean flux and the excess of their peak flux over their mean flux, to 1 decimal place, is 6.6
